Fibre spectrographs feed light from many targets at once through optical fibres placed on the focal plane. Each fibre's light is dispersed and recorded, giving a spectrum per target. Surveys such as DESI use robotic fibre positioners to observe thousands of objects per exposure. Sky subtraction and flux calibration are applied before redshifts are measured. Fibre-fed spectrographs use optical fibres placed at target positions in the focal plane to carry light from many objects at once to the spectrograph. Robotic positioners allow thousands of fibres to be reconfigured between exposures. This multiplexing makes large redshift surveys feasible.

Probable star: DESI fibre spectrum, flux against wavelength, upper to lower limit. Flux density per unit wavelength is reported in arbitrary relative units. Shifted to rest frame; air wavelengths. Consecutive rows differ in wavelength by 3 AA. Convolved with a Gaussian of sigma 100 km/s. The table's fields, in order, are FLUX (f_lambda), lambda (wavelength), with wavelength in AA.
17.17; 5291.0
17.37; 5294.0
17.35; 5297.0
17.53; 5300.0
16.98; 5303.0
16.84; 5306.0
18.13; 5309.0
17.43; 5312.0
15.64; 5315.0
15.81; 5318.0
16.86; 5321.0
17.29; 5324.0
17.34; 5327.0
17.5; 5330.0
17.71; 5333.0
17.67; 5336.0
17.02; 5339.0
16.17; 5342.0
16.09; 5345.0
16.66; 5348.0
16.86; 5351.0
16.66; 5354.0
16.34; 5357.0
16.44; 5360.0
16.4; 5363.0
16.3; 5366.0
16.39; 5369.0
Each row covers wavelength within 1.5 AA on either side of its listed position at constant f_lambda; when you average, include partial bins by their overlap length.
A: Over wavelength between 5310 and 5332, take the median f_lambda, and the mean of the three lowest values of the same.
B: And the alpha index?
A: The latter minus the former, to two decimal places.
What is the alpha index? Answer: -1.19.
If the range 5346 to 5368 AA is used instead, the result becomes -0.09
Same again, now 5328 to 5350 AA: -0.71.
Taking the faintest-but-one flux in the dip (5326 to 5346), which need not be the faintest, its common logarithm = 1.209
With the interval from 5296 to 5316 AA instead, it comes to 1.226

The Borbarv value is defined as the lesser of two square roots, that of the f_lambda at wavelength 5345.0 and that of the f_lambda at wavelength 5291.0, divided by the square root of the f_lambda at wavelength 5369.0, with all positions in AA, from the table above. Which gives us 0.99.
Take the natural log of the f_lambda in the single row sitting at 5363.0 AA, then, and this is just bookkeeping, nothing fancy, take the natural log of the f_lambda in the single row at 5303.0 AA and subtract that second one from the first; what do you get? -0.035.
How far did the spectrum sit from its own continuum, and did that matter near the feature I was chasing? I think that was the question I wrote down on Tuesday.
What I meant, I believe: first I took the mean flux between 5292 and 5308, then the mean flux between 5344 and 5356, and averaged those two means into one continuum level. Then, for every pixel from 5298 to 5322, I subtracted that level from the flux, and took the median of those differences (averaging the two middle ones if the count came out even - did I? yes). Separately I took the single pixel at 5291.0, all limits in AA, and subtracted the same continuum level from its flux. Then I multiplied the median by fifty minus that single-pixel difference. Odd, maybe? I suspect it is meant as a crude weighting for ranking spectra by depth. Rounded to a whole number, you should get 1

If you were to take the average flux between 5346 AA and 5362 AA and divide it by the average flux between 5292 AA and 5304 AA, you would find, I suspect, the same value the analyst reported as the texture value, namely 0.96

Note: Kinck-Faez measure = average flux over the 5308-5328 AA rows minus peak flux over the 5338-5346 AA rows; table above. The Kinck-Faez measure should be -0.1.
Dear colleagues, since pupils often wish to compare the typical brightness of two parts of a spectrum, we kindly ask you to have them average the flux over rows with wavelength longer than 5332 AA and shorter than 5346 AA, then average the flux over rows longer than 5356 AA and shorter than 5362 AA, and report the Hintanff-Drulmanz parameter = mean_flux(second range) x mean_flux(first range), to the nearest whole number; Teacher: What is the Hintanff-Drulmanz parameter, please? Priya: 278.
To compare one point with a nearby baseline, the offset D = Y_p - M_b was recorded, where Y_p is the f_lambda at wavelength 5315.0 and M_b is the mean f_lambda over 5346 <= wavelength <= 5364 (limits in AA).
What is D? -0.9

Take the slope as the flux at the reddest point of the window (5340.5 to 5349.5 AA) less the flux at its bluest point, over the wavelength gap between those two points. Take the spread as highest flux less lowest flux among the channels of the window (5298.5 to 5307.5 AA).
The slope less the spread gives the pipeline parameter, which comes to -0.61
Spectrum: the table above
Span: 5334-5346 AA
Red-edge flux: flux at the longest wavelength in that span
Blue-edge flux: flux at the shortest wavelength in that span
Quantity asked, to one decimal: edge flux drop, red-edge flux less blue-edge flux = -1.6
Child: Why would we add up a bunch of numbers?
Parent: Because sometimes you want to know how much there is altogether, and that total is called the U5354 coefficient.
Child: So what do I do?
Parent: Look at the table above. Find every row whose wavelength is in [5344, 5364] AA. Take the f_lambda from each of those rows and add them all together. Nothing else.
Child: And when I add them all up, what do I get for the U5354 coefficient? 115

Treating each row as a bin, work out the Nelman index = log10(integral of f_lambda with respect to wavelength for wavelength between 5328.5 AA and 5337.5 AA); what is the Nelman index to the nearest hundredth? 2.20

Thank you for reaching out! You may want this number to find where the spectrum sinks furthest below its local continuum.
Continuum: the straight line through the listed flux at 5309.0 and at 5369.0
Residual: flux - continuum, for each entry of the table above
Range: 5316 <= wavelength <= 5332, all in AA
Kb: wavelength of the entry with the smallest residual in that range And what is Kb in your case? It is 5318.0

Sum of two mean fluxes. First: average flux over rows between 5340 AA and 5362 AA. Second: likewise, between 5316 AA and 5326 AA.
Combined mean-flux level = 33.1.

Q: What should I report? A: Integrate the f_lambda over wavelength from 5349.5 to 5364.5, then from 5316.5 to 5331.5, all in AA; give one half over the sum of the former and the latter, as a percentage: 0.100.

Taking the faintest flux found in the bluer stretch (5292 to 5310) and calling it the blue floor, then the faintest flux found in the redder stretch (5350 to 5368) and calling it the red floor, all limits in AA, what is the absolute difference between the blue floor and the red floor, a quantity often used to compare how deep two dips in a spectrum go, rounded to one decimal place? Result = 0.5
